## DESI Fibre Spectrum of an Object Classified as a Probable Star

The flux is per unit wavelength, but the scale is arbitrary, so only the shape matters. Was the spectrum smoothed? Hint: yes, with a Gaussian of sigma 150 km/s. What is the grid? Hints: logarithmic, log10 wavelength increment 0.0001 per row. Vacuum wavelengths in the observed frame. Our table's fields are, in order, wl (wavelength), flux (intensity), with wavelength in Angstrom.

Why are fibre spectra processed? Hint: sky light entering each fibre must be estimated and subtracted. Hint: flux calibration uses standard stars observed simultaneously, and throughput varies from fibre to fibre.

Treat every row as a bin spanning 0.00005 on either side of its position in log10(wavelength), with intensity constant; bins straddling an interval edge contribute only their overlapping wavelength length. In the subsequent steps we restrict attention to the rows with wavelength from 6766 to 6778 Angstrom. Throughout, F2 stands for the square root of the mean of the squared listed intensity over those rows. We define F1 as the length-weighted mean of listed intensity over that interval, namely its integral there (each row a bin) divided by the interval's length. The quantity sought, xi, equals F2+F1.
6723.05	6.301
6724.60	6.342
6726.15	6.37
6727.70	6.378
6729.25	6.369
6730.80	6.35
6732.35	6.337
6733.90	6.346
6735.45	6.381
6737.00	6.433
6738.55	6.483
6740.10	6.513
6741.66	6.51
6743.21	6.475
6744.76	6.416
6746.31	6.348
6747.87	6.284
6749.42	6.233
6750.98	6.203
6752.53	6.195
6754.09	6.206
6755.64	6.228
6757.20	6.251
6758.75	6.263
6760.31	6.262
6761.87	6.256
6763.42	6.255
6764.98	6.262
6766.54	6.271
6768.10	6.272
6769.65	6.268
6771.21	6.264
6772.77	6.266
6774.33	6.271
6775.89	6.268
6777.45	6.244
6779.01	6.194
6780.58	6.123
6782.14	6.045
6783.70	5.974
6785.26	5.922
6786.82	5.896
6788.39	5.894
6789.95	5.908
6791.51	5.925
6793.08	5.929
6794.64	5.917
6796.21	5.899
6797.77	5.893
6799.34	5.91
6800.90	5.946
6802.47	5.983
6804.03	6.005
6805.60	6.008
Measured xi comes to 12.53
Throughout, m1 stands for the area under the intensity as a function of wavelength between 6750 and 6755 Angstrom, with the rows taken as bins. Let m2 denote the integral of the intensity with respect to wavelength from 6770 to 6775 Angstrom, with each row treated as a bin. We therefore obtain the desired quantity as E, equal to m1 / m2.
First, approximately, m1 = 31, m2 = 31.3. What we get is 0.99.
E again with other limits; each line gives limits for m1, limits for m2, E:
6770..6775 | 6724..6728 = 1.23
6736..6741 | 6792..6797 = 1.09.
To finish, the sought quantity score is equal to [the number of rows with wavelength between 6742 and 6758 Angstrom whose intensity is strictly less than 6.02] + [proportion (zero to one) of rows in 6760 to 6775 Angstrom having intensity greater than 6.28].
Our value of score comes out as 0.0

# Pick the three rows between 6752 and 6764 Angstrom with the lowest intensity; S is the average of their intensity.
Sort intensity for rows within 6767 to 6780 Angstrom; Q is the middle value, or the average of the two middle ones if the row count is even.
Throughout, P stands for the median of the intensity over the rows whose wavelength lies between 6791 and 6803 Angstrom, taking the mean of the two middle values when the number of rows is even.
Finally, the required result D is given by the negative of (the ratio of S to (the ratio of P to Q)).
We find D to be -6.6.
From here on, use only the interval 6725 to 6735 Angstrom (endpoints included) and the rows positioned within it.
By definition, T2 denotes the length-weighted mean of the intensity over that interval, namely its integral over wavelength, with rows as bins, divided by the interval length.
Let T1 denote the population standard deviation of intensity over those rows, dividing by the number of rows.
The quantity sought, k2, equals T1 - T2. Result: -6.34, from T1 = 0.015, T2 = 6.36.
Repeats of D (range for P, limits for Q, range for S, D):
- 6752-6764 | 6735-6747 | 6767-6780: -6.4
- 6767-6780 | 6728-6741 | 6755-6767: -6.4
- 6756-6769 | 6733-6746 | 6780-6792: -6.1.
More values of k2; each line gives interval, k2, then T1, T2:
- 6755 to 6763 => -6.24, 0.013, 6.25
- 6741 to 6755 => -6.20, 0.116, 6.32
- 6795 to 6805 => -5.90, 0.043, 5.94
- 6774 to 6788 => -5.95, 0.141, 6.09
